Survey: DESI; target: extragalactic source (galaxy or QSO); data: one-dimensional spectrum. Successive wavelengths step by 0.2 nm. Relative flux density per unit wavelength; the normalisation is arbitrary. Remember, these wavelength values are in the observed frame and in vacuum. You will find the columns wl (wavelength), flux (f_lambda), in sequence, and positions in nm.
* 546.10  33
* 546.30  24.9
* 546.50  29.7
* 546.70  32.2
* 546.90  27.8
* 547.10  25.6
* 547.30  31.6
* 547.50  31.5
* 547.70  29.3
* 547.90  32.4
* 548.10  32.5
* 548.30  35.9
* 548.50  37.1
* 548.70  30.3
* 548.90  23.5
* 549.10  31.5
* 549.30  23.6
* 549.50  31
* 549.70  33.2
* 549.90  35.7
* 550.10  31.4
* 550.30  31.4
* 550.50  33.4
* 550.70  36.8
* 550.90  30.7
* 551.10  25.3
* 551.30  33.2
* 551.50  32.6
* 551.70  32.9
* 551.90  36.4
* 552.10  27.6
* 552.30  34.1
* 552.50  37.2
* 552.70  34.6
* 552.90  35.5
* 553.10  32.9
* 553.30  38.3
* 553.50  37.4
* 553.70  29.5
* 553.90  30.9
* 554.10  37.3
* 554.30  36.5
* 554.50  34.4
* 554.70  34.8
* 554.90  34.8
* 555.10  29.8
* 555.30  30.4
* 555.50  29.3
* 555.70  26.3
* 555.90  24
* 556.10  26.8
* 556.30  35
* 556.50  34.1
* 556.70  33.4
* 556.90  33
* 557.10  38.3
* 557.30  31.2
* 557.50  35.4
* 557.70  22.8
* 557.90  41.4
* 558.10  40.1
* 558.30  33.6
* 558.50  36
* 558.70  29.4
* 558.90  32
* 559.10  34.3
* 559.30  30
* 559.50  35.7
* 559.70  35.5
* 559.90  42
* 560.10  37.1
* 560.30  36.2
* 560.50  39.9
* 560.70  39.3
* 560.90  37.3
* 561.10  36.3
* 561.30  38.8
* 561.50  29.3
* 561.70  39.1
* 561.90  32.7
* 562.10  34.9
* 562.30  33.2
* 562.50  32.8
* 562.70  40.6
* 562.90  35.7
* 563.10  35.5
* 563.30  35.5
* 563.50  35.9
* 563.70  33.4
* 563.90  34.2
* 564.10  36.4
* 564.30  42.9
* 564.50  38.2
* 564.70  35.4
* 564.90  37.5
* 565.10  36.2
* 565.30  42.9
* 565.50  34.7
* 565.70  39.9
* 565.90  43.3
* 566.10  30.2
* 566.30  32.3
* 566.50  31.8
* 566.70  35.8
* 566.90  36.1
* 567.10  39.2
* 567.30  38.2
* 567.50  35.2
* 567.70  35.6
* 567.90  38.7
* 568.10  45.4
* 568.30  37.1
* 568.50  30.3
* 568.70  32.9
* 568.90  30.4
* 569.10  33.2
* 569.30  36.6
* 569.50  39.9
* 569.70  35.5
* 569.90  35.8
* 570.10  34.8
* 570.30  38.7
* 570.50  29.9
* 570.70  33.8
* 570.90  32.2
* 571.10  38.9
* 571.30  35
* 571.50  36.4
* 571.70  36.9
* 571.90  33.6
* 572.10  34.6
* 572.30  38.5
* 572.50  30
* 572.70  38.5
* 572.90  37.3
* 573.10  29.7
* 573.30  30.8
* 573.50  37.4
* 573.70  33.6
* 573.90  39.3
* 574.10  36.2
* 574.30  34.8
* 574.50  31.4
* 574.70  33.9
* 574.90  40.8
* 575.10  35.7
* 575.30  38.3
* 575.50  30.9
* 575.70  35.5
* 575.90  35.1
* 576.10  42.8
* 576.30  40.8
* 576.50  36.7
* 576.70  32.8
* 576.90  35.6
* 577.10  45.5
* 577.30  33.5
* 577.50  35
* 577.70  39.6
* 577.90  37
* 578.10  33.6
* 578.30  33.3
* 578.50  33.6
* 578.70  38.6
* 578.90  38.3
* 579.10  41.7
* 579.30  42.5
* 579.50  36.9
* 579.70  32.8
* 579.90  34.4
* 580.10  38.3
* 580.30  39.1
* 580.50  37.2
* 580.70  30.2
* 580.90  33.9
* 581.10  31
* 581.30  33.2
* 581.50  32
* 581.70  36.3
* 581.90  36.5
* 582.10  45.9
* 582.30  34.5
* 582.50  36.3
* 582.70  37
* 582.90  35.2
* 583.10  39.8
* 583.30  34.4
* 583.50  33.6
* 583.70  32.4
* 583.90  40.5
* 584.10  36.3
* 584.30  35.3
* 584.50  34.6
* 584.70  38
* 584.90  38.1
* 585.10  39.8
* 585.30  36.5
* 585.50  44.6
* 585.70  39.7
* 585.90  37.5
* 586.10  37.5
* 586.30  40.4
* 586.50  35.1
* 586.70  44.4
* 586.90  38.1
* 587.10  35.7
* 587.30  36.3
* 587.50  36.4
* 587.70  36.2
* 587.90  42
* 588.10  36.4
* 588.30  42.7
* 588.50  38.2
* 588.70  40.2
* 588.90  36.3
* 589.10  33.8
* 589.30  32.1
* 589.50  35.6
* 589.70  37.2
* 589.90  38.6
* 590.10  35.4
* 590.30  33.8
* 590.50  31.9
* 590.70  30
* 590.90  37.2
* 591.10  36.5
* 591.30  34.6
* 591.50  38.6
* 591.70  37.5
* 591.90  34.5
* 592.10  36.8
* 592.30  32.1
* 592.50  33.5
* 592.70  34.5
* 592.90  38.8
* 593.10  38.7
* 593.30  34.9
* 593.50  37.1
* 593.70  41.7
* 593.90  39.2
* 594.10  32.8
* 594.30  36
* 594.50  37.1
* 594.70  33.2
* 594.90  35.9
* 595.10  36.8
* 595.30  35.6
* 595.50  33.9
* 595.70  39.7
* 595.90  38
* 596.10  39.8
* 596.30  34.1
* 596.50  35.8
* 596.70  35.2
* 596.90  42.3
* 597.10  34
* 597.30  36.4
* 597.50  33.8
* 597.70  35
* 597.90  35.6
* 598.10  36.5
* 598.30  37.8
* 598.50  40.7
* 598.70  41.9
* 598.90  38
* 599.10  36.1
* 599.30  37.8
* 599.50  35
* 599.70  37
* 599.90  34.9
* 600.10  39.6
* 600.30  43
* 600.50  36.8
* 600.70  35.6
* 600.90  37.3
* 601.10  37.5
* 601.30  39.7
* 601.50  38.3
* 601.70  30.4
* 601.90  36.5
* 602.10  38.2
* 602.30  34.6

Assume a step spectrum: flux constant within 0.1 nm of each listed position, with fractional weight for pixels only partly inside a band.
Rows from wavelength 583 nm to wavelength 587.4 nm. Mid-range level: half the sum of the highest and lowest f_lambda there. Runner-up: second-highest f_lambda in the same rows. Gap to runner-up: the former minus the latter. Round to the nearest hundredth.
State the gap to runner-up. -5.90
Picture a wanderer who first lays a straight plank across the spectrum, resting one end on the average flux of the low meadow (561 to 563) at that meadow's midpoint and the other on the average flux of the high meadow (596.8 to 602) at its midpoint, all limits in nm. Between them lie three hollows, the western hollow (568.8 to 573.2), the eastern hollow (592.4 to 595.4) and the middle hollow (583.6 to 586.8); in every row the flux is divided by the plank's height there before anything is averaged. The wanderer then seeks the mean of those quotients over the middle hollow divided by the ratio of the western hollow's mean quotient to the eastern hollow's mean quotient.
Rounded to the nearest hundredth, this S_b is 1.05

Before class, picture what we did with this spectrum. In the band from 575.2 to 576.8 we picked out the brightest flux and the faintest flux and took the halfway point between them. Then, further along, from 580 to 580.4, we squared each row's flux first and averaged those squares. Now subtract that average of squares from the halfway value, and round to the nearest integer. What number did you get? -1461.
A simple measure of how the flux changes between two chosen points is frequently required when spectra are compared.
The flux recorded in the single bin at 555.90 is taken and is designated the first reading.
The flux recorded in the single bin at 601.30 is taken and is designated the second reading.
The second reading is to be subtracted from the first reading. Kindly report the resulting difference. -16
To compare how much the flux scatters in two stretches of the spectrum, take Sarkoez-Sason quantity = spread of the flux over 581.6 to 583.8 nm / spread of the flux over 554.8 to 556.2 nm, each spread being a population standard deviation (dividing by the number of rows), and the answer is 1.08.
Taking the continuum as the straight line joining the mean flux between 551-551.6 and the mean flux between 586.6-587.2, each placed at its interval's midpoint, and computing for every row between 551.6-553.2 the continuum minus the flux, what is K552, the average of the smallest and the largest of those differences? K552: -1.8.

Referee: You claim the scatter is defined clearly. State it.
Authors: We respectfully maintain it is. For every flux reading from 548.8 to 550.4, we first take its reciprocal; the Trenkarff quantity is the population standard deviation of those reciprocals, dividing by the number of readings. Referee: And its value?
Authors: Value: 0.0051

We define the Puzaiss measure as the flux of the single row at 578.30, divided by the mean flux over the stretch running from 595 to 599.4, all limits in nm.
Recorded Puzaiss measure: 0.90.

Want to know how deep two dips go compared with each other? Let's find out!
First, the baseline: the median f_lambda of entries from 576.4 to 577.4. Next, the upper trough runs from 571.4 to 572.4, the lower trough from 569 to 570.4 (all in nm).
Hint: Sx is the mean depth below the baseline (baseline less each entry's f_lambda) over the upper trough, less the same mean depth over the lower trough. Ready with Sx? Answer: 0.36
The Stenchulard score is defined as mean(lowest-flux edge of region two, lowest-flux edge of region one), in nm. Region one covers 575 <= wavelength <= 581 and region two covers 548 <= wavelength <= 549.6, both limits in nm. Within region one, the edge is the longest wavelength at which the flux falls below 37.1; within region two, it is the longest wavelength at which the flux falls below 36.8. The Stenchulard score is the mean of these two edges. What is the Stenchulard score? 565.20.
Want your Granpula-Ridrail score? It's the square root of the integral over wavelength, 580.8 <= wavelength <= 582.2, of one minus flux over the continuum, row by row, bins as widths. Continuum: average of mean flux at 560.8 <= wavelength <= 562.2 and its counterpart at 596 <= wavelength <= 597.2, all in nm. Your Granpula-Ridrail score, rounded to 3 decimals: 0.157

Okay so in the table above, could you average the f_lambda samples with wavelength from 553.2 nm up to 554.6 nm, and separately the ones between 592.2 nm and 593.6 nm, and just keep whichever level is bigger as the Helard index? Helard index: 35.7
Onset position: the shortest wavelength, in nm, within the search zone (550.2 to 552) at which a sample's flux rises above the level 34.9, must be 550.70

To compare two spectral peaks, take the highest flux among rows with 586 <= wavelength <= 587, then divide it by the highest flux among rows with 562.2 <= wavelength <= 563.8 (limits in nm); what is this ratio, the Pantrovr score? 1.09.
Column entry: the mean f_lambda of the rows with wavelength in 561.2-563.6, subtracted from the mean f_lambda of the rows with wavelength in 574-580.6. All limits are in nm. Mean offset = 1.4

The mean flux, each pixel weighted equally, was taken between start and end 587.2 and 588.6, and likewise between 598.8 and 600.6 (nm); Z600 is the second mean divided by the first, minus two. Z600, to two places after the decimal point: -1.02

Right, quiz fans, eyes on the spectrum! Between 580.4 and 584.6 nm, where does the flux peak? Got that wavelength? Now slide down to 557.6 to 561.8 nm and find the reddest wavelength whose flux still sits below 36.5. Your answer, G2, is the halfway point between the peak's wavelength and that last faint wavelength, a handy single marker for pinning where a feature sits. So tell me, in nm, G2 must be 571.80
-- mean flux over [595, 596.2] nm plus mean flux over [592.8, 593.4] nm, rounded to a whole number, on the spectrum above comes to 75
